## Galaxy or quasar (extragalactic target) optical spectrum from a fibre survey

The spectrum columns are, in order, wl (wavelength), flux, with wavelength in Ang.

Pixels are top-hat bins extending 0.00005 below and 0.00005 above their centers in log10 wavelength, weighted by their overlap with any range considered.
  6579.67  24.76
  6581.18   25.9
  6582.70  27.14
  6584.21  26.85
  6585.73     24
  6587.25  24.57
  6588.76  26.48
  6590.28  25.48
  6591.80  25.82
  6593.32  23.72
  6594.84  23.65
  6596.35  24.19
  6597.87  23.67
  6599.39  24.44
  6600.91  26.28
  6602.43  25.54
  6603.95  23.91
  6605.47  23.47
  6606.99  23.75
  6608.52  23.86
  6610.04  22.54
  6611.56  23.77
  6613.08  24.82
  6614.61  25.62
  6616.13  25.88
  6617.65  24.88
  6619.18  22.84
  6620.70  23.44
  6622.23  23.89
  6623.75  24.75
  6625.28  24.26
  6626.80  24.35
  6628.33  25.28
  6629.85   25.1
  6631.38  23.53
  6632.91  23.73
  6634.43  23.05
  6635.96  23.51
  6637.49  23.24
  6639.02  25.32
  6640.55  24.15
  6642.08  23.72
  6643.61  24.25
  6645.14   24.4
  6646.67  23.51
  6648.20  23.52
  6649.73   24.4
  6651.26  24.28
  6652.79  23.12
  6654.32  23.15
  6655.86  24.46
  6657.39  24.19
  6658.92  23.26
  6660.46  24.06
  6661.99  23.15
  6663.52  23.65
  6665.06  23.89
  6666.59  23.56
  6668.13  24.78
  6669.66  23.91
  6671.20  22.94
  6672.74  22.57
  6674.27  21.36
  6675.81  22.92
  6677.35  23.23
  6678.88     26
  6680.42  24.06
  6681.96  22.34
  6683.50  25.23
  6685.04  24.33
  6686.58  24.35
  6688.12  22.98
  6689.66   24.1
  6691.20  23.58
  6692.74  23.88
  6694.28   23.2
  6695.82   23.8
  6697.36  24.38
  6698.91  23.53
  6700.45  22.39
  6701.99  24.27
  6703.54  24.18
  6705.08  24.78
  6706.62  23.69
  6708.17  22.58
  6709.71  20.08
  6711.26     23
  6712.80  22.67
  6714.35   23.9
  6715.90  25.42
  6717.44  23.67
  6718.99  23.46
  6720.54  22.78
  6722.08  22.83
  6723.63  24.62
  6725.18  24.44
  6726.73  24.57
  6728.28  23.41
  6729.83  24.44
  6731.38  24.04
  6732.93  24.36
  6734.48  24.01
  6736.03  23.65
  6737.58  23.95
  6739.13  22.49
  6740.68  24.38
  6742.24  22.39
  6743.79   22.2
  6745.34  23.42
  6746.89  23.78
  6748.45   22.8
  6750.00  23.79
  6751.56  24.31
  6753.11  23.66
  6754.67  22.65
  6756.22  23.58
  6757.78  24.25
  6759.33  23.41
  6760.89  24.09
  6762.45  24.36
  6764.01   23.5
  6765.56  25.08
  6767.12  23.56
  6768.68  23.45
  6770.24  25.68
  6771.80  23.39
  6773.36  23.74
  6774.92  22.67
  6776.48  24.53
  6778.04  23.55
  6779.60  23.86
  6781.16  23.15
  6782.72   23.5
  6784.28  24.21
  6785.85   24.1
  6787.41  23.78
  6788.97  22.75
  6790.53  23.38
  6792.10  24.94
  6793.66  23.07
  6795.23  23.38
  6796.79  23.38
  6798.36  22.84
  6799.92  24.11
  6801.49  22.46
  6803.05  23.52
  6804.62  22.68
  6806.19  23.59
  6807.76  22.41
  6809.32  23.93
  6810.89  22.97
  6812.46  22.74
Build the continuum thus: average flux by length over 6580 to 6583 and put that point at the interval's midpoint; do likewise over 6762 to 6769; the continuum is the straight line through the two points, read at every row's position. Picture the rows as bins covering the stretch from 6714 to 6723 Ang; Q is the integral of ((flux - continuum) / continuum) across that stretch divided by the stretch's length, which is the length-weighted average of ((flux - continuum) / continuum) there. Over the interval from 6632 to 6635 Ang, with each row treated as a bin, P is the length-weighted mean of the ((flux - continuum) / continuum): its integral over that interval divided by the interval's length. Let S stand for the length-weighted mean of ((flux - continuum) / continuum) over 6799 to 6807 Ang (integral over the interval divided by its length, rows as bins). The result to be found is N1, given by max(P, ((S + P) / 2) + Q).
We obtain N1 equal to -0.08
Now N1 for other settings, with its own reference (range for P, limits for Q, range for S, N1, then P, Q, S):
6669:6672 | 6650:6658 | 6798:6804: -0.07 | -0.069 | -0.058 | -0.015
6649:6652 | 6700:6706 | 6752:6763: -0.04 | -0.041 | -0.031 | -0.016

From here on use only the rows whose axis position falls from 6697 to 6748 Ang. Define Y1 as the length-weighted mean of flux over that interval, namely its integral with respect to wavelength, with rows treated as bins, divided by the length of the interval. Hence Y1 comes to 23.6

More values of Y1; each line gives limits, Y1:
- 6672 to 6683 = 23.3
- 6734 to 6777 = 23.7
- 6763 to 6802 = 23.7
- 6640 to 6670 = 23.9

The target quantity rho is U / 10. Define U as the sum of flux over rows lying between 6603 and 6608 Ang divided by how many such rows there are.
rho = 2.37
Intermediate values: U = 23.7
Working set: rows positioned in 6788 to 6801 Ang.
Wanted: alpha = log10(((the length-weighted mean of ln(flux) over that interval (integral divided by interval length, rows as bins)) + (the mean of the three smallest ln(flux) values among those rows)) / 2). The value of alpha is 0.497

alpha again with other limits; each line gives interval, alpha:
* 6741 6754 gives 0.495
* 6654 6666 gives 0.499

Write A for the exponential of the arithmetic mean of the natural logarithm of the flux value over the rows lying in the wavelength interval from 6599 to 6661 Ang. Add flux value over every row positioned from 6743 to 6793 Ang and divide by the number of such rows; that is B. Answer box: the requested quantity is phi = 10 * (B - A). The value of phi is -4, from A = 24.1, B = 23.72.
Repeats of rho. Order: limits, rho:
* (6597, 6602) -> 2.48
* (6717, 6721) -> 2.33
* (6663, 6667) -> 2.37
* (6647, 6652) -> 2.41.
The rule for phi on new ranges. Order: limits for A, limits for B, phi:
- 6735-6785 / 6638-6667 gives 3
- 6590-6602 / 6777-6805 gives -12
